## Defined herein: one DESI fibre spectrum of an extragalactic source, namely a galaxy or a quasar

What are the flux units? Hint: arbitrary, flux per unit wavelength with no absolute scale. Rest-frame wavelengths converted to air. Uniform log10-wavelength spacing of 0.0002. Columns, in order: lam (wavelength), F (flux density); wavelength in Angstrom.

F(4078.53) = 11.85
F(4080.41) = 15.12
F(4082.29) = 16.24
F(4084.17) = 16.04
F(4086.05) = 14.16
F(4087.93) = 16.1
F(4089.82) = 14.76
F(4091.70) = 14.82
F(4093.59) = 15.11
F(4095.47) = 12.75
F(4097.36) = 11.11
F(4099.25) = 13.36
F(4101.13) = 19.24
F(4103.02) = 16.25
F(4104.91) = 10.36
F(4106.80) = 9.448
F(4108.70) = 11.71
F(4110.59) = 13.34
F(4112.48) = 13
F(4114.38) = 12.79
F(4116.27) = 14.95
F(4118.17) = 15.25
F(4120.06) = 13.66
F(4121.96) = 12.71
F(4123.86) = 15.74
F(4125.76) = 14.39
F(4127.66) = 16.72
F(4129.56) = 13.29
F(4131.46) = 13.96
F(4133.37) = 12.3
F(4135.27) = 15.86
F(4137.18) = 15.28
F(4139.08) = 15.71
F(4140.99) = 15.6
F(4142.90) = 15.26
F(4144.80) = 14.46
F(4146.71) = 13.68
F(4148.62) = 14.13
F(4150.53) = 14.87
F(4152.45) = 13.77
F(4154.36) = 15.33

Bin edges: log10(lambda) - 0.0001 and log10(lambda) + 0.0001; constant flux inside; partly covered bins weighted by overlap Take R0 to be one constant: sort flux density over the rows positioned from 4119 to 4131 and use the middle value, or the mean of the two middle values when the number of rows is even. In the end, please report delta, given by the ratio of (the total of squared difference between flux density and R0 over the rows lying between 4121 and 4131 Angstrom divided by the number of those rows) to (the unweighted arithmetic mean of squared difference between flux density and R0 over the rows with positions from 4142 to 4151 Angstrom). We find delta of 4.9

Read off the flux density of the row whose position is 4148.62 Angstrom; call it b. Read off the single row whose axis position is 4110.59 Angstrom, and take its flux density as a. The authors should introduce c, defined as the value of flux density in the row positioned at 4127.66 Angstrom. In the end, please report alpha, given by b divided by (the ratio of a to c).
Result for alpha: 18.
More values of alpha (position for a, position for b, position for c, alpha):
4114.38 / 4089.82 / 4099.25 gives 15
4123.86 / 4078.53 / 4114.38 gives 10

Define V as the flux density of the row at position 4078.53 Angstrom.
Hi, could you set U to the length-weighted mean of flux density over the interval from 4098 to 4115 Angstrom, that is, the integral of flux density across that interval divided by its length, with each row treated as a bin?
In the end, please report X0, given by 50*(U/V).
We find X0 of 56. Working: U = 13.2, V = 11.85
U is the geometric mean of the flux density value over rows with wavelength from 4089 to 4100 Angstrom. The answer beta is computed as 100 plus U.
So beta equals 113.6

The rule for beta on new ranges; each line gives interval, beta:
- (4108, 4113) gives 112.7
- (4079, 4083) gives 115.7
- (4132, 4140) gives 114.7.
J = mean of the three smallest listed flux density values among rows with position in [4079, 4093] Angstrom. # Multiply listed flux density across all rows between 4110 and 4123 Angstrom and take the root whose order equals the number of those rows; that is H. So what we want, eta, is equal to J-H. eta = 0.9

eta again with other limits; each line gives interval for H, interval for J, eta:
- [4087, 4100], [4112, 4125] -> -1.1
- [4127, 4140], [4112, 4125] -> -1.8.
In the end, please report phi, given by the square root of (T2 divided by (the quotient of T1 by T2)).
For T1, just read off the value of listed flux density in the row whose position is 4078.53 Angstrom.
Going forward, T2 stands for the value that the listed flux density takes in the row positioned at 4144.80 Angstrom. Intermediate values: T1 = 11.85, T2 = 14.46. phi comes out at 4.20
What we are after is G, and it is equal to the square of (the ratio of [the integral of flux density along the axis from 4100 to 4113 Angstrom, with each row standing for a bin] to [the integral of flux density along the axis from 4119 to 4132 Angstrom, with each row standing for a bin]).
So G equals 0.86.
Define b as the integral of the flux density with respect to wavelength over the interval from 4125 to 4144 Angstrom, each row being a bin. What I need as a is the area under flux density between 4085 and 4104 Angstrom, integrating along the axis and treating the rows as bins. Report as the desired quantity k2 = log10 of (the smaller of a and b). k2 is 2.45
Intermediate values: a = 281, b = 282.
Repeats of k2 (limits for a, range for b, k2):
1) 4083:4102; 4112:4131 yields 2.43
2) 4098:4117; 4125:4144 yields 2.41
